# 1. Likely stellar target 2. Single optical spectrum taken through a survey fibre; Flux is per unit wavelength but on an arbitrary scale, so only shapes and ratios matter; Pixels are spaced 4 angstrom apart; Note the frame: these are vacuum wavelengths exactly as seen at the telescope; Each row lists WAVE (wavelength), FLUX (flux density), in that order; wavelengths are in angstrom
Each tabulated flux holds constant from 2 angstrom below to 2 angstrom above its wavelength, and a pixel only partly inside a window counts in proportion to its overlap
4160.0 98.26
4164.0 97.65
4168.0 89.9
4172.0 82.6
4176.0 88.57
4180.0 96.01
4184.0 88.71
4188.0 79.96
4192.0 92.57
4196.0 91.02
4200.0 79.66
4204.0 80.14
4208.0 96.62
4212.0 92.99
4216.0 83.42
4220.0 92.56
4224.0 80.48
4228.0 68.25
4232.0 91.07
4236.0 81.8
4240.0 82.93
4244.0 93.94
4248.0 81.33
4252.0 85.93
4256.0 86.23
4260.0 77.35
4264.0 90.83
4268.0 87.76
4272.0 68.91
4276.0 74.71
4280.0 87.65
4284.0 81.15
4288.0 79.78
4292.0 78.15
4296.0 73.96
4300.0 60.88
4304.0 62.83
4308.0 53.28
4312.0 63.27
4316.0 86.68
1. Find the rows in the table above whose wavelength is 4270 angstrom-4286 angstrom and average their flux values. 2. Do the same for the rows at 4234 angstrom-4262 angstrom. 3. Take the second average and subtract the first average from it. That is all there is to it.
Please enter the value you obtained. 6.1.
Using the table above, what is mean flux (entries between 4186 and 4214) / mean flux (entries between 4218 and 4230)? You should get 1.09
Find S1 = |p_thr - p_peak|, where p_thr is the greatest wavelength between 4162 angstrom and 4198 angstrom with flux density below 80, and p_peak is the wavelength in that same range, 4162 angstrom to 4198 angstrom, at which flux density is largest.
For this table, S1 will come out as 24 angstrom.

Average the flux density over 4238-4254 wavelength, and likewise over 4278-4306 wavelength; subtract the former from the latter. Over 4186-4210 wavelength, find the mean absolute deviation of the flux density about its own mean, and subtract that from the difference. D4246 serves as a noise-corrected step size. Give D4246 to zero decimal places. -18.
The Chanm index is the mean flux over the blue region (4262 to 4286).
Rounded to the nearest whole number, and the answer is 82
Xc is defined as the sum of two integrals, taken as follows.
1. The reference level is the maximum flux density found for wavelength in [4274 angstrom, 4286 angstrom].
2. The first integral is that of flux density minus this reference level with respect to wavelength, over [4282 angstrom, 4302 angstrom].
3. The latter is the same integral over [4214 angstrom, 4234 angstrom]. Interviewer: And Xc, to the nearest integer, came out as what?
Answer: -347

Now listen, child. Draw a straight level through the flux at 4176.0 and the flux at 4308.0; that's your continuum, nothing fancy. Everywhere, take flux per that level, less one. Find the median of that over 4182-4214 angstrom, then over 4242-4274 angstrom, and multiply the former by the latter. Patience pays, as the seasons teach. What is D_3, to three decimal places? 0.016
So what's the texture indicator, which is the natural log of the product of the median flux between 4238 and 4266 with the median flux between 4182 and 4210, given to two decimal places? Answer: 8.94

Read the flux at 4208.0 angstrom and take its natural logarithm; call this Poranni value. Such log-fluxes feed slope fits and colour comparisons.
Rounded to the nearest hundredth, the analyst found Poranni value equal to 4.57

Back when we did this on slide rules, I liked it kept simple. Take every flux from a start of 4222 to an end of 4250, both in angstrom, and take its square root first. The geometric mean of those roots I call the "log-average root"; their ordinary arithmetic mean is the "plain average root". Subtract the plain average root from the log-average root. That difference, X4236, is -0.010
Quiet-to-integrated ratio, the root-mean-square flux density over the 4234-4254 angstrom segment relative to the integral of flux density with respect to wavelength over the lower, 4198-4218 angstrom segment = 0.0493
